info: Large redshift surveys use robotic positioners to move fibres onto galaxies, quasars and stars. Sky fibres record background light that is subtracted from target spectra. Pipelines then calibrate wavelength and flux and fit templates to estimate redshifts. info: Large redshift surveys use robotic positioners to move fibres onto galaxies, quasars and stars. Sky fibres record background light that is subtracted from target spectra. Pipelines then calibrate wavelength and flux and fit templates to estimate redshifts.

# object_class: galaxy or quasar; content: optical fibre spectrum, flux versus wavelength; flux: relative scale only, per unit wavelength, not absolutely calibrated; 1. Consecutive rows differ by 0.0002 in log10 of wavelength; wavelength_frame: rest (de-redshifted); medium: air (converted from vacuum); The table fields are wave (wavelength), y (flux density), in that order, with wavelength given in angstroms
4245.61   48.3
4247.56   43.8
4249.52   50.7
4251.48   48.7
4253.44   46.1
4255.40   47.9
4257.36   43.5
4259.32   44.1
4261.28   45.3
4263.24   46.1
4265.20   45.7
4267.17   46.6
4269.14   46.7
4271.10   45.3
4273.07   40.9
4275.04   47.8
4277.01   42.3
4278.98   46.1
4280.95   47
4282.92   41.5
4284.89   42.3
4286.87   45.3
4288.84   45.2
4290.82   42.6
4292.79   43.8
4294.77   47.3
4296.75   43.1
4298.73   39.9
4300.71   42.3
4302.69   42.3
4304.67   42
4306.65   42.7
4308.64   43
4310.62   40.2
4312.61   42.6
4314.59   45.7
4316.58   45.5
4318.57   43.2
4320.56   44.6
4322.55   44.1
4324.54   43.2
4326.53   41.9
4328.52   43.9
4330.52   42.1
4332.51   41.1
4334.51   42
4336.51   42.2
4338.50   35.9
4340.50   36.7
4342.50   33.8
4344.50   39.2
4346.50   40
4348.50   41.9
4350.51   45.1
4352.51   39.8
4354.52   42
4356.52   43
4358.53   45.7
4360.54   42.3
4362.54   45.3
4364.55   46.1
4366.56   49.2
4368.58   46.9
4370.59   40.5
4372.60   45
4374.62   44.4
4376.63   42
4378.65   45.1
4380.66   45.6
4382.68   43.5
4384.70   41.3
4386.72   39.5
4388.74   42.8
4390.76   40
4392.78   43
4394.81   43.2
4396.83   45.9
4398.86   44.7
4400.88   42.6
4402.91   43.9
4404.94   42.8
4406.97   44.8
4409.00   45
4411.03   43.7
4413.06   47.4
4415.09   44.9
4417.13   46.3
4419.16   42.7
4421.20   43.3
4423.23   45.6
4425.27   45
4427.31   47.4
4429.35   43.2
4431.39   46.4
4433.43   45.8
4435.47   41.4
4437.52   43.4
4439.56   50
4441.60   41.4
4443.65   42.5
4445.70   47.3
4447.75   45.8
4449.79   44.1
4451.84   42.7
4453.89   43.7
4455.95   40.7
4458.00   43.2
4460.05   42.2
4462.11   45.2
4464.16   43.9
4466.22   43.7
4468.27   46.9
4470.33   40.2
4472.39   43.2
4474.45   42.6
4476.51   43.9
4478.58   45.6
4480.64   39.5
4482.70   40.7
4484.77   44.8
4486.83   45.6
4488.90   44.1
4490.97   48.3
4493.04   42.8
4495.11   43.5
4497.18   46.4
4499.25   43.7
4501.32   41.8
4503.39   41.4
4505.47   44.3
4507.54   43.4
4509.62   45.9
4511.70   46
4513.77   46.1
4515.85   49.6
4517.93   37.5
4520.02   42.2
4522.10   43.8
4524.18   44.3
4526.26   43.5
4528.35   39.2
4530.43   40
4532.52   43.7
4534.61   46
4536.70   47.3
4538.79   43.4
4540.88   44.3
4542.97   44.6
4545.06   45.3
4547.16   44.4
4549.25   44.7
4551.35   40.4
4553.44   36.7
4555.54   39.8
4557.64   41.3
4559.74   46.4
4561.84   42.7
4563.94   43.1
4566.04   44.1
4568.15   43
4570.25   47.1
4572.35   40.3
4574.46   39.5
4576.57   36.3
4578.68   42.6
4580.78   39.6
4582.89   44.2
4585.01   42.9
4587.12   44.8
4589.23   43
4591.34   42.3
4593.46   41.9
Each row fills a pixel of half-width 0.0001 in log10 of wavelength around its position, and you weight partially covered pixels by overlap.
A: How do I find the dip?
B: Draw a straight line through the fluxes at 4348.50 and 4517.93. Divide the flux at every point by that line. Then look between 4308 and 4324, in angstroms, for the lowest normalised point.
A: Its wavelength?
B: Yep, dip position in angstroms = 4310.62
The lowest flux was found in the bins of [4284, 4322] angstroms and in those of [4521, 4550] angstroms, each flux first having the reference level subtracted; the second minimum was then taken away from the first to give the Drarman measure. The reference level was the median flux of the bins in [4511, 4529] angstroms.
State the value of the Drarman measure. 1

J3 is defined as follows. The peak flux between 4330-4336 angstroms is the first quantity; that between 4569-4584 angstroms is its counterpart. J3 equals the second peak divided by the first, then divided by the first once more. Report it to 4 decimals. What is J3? 0.0266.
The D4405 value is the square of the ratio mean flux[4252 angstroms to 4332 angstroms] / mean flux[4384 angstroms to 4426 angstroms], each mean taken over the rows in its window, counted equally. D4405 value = 1.014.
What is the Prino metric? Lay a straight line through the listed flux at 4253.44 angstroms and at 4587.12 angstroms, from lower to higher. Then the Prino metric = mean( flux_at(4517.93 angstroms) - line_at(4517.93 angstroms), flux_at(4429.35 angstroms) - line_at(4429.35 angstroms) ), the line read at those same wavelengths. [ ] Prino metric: -4.9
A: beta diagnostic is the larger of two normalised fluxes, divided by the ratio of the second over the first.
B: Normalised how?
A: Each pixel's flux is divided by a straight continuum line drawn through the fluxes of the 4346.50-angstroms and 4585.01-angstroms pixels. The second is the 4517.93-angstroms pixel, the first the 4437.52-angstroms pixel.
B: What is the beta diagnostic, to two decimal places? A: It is 1.25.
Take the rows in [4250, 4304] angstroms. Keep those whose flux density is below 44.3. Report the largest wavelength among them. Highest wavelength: 4302.69 angstroms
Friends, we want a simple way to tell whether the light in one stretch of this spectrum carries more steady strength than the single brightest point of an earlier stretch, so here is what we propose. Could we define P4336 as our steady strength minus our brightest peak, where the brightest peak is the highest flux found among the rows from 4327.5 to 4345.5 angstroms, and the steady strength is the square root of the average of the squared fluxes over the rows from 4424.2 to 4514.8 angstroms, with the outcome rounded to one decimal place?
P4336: 0.2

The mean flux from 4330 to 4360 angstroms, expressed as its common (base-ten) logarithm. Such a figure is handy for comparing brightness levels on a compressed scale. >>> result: 1.610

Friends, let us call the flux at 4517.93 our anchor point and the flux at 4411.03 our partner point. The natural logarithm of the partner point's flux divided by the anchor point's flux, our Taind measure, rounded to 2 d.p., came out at 0.15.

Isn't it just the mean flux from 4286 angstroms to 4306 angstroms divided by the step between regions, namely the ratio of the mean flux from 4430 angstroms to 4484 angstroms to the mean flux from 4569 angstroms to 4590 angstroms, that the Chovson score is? 41.7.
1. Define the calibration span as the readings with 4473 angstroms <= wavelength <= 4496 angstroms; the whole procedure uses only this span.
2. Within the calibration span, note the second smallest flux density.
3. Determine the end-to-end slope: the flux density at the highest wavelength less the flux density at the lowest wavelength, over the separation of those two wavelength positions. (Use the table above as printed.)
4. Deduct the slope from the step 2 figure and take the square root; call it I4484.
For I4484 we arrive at 6.38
